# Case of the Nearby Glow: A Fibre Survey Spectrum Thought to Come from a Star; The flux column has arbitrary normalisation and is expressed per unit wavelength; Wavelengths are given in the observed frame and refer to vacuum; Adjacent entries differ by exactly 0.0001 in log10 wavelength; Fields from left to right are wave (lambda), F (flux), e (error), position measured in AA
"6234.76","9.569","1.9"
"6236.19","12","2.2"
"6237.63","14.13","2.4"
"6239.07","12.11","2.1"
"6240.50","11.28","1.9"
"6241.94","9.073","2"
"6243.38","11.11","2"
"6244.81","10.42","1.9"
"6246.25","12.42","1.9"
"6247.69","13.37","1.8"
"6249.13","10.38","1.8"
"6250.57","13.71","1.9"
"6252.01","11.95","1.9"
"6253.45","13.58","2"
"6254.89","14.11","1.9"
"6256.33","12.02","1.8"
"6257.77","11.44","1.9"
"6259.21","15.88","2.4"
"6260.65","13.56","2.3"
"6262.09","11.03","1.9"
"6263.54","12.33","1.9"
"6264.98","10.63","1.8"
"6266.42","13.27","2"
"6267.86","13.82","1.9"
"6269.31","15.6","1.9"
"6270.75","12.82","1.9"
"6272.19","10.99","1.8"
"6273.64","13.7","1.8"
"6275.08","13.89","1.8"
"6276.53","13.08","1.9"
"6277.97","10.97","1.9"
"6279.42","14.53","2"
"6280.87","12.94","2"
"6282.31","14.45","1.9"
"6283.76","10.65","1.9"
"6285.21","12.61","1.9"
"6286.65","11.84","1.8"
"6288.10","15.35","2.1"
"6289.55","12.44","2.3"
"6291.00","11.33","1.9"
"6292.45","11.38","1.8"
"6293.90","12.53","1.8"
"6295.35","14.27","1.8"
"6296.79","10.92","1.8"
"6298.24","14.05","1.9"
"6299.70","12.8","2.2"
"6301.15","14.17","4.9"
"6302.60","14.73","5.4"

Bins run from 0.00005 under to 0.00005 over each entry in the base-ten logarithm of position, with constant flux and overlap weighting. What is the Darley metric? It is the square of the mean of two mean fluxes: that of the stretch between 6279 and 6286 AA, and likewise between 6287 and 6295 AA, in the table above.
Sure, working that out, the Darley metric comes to 164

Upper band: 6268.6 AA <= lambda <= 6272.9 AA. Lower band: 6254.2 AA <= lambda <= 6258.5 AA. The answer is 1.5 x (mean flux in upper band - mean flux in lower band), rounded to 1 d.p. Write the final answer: 0.9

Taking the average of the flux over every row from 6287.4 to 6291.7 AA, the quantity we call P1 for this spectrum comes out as 13.0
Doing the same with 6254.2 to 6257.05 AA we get 13.1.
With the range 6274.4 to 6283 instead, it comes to 13.3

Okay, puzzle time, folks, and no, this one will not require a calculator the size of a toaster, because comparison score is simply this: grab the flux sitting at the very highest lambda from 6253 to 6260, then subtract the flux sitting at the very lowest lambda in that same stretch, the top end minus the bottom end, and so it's 2.3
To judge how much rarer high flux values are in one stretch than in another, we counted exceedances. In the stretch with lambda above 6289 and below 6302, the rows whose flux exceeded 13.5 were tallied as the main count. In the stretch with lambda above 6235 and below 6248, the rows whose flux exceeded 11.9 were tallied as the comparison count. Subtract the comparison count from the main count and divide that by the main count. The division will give -0.7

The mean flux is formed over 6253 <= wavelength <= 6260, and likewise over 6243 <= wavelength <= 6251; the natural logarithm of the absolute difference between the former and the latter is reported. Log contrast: 0.4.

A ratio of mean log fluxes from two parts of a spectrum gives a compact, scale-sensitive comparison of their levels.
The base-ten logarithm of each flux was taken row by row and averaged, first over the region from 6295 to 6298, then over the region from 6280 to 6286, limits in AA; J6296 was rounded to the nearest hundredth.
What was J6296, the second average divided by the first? 1.00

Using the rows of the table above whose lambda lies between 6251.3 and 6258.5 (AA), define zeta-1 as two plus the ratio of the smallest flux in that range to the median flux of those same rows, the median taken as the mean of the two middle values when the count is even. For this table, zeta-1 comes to 2.95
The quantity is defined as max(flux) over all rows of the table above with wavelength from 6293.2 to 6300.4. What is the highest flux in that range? 14.27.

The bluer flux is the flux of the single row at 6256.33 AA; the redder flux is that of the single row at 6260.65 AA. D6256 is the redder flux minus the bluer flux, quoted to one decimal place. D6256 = 1.5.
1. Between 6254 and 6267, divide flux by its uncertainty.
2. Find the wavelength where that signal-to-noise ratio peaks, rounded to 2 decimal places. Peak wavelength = 6254.89 AA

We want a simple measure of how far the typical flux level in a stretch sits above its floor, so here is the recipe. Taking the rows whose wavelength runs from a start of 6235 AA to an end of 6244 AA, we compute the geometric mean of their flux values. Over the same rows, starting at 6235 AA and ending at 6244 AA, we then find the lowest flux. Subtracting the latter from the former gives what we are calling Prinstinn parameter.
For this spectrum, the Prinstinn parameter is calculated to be 2.4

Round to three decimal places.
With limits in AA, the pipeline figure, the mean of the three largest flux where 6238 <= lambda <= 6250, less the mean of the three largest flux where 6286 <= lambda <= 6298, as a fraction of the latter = -0.101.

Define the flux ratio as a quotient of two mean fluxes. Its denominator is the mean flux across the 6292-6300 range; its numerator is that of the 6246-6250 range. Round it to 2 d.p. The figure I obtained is 0.95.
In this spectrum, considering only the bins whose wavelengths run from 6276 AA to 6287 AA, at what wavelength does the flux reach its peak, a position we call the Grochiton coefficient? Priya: 6279.42 AA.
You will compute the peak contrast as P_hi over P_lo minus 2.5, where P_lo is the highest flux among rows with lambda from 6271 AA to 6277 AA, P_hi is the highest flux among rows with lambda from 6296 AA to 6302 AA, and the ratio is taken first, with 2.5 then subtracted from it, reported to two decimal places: -1.48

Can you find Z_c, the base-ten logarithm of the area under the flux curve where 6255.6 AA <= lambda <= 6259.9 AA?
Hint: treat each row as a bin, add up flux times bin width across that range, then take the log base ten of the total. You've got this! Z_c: 1.75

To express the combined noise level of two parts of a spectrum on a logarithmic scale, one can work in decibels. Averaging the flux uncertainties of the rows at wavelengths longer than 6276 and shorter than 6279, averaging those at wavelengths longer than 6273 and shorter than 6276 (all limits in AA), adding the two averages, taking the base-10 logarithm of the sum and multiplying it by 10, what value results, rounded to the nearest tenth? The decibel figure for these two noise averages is 5.7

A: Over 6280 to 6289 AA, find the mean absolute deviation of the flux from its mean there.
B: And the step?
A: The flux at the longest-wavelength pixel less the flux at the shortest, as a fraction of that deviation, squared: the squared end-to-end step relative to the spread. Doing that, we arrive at 3.5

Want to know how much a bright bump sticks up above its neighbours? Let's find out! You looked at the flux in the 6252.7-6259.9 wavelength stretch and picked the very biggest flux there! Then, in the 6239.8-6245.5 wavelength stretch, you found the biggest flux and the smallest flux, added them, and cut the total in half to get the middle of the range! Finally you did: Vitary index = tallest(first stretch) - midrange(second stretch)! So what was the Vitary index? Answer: 5.7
